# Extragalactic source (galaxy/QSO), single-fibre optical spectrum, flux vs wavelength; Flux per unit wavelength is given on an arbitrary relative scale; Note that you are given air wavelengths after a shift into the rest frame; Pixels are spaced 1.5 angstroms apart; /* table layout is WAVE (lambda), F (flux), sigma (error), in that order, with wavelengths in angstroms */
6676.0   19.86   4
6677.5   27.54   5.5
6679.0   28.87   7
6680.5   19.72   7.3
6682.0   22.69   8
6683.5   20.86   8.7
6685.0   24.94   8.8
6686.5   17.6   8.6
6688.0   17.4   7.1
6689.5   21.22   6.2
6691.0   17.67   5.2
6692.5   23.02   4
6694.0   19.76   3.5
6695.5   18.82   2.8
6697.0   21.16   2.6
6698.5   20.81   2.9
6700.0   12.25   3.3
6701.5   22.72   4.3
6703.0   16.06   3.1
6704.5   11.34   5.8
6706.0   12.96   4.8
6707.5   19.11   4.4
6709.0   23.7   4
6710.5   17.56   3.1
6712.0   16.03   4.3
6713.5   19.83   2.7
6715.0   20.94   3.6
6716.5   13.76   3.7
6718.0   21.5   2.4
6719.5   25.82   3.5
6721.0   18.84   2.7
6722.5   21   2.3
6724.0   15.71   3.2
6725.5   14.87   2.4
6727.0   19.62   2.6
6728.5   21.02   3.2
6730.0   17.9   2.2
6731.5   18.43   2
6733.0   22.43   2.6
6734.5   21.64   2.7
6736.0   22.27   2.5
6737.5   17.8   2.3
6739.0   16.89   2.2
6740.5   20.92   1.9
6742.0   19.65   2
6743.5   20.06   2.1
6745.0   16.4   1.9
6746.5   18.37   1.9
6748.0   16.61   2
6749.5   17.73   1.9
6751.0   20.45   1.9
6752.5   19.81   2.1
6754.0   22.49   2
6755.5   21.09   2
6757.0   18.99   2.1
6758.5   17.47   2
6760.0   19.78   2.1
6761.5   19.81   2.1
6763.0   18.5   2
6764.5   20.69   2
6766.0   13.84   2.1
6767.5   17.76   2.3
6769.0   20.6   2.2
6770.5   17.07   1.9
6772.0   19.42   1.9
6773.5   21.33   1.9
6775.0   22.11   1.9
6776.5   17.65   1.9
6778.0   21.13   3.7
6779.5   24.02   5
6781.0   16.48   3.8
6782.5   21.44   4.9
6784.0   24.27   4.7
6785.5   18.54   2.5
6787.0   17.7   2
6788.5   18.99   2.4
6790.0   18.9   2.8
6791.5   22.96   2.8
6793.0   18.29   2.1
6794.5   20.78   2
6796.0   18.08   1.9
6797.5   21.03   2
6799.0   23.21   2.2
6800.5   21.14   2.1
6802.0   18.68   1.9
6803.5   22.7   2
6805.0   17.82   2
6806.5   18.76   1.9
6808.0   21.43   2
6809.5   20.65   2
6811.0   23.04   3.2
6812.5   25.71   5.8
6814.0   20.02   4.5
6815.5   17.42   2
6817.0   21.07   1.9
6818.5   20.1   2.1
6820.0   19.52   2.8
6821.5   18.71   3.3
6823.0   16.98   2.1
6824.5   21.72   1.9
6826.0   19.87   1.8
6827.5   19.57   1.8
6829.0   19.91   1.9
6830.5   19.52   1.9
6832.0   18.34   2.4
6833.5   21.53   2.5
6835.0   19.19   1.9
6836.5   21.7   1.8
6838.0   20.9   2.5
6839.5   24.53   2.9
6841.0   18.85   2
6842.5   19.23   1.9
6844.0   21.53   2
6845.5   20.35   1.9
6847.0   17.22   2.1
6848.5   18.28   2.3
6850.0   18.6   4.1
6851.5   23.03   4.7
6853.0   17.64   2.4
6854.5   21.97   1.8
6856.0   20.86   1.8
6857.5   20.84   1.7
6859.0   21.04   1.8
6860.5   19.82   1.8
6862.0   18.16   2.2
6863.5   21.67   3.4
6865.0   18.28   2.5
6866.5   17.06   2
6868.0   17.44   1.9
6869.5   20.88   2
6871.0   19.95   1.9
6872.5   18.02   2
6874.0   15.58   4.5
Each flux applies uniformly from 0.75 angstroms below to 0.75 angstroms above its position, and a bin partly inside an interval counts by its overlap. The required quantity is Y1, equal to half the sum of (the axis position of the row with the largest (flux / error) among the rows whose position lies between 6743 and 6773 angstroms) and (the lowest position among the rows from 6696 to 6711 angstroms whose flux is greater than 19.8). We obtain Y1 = 6725.5 angstroms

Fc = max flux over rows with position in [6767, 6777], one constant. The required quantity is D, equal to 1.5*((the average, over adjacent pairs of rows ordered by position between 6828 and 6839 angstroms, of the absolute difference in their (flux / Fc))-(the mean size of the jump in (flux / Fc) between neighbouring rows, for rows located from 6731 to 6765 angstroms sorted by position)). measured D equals -0.012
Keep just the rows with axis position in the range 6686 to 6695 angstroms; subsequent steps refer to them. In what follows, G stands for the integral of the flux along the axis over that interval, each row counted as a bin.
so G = 175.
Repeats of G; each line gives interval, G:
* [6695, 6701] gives 111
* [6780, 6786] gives 122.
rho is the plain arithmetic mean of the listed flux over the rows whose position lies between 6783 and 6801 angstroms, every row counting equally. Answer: 20.32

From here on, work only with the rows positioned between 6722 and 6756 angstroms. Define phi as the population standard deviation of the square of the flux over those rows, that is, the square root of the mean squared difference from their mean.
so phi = 83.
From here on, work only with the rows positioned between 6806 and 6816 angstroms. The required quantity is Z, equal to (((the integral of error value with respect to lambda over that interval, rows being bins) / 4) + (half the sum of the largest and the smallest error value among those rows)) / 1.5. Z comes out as 8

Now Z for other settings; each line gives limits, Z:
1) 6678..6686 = 16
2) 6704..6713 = 9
